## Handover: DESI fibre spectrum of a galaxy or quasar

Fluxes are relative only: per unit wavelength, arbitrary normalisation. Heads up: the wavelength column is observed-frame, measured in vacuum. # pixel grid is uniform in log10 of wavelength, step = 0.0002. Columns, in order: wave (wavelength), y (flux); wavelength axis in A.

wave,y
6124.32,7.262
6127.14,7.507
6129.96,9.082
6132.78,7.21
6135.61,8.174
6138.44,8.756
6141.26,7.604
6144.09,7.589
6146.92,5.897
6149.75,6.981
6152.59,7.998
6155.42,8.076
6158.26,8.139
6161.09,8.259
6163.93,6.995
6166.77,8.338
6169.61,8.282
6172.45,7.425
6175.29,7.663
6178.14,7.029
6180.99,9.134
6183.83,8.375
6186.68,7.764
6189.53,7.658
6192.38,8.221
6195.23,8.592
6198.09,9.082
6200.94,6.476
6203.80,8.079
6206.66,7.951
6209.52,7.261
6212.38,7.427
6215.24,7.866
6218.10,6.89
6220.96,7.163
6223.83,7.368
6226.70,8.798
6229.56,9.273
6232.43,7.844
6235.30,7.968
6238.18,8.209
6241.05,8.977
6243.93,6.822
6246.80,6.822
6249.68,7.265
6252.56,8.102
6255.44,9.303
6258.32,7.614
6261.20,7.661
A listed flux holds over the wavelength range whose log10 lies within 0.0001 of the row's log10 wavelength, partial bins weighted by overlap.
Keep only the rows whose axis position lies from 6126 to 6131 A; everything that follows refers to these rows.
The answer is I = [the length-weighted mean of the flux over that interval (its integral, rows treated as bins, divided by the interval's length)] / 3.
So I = 2.76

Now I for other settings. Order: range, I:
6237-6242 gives 2.86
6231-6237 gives 2.64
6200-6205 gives 2.44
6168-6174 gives 2.62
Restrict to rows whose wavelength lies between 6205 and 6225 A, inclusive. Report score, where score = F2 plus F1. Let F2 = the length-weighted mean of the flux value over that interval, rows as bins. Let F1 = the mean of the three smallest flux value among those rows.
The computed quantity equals 14.5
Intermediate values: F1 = 7.1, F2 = 7.43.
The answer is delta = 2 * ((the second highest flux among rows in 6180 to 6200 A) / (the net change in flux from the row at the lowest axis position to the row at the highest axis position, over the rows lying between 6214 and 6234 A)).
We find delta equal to -826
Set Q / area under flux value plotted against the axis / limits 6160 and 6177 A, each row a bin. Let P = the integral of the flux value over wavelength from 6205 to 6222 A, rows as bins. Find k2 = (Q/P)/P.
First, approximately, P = 127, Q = 133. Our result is 0.0083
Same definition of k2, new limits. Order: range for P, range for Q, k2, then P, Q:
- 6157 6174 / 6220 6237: 0.0076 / 134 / 138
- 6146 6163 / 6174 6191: 0.0081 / 129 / 135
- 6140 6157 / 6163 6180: 0.0083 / 125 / 130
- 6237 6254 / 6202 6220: 0.0079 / 131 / 136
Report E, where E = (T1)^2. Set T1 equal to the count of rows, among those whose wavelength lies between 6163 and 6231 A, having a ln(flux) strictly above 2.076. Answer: 100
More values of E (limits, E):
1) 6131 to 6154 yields 9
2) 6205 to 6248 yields 16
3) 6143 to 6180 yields 36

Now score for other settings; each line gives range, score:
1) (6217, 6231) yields 15.1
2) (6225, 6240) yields 16.4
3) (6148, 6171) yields 15.2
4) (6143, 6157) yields 14.1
